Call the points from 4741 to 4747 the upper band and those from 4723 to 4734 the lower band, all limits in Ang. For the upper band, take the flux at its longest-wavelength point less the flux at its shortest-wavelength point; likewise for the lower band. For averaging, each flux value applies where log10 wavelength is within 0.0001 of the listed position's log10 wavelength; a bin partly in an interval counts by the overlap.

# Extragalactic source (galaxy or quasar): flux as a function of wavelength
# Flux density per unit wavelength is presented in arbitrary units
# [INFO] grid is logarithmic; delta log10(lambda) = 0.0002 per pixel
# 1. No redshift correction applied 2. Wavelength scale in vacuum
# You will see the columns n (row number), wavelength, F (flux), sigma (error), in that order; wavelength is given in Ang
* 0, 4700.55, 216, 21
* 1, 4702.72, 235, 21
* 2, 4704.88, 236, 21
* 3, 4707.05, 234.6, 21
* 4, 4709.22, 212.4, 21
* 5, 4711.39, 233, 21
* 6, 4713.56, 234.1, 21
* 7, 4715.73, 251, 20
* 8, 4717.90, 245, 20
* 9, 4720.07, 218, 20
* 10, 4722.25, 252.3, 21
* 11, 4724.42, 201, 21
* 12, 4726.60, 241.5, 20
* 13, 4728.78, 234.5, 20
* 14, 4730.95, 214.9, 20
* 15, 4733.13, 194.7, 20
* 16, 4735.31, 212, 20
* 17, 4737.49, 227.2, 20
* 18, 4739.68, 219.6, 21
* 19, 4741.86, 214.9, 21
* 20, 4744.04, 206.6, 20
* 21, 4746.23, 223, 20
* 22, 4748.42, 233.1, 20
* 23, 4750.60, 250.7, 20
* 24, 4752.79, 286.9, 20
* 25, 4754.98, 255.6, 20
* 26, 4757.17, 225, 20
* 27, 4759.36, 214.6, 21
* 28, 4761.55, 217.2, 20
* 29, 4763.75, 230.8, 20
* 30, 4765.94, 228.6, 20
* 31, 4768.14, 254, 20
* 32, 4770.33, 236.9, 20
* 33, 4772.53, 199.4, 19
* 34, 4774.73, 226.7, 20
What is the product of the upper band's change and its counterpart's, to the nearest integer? -51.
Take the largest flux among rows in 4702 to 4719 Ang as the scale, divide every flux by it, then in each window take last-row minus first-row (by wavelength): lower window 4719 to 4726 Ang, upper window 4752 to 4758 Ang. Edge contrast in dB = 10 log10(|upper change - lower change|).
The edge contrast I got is -7.5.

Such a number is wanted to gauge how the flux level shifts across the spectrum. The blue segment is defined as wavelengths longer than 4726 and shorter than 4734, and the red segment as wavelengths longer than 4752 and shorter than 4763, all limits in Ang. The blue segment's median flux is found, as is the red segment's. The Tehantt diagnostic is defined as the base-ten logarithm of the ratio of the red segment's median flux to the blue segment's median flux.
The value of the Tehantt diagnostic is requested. 0.001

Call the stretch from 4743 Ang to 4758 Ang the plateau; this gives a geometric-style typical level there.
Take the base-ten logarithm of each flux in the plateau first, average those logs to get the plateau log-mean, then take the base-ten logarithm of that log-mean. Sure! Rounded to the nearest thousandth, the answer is 0.376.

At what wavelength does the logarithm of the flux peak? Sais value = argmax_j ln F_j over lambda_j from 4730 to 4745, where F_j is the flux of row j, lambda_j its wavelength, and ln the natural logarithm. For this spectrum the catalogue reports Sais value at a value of 4737.49 Ang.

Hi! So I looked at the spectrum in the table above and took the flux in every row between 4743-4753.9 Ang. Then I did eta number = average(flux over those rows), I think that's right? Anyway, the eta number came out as 240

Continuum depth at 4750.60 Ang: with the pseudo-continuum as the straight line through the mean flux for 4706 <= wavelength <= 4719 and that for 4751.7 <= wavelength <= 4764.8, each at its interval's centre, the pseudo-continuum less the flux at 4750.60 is -13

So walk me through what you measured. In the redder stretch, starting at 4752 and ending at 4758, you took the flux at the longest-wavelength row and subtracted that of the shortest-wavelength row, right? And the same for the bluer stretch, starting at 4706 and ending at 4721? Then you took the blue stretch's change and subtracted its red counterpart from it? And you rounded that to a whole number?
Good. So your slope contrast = 45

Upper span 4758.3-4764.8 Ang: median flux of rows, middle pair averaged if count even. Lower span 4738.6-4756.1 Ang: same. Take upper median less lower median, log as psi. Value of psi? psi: -11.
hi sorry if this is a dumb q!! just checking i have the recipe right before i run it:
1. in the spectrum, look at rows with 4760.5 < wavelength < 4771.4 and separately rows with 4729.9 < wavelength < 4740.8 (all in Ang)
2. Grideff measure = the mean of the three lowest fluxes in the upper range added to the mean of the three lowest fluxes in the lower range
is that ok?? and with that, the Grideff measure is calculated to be 433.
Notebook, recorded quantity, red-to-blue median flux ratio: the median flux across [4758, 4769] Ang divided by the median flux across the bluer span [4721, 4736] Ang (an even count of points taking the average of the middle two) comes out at 1.064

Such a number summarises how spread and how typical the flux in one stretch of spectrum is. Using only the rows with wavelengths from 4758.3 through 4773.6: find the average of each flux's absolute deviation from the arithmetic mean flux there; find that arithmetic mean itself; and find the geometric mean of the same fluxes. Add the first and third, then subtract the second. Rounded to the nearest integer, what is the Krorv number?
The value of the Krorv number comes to 13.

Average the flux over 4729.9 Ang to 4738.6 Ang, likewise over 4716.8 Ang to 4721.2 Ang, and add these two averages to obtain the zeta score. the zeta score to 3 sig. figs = 444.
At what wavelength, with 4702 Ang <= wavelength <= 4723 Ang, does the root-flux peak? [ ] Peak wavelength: 4722.25 Ang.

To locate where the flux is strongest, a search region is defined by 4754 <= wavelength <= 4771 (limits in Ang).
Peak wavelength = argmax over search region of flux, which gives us 4754.98 Ang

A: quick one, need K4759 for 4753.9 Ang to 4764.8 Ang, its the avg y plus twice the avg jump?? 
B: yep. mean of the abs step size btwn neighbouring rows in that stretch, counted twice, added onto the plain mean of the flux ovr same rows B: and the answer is 257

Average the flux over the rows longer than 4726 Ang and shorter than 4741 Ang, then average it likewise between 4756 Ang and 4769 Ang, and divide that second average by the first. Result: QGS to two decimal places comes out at 1.04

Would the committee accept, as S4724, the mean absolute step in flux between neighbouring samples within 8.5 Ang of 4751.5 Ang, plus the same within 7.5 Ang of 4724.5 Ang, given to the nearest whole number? 52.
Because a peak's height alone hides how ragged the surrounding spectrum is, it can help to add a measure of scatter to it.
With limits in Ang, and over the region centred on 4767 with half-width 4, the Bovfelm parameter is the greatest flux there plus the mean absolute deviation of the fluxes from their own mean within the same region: 262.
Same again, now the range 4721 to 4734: 272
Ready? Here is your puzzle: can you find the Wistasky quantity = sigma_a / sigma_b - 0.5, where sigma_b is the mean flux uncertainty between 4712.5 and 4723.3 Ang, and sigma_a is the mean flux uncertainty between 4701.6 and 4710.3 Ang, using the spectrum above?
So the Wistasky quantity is 0.529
